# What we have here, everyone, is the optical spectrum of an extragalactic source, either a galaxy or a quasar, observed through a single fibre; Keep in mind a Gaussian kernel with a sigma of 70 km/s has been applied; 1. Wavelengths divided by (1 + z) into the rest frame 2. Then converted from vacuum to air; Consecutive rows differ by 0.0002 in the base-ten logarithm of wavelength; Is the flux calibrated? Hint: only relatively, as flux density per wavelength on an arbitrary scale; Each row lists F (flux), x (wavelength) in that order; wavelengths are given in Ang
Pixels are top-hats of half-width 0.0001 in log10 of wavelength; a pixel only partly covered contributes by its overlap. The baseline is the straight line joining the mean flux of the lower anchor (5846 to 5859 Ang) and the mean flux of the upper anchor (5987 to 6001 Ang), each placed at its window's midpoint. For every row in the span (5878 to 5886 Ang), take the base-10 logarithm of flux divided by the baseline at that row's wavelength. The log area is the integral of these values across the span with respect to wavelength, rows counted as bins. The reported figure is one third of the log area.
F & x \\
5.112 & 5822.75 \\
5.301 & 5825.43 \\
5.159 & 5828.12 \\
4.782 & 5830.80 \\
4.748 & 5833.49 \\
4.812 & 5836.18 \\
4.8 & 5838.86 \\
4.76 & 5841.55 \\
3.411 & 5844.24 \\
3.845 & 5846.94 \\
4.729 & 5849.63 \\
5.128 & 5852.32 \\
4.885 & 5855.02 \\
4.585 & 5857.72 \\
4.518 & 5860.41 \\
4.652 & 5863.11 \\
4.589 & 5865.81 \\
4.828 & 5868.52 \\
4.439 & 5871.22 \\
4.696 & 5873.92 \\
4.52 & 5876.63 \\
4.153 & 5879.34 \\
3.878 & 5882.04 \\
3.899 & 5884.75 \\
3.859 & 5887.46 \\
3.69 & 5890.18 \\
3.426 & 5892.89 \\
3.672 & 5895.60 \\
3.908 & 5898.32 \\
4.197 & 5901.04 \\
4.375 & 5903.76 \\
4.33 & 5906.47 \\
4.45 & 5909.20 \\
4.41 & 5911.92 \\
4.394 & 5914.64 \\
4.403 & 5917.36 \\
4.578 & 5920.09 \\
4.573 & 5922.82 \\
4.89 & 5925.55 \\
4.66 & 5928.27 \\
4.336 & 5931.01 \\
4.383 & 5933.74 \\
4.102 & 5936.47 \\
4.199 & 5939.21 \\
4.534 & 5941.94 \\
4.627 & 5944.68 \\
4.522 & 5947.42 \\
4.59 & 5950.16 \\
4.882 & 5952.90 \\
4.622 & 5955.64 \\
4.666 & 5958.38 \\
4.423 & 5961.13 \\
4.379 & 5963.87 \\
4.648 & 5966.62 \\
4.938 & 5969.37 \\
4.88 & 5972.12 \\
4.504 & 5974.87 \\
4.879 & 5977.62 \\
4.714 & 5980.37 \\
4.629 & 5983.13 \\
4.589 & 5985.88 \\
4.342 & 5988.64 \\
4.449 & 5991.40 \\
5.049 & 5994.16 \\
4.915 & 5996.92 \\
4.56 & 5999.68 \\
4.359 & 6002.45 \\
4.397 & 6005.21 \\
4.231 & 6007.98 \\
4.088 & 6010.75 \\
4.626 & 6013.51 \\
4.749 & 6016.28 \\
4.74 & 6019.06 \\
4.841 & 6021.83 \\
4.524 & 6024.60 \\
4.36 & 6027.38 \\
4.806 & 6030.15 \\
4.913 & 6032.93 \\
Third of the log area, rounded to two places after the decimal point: -0.18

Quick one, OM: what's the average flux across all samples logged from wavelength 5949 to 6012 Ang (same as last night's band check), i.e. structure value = 4.60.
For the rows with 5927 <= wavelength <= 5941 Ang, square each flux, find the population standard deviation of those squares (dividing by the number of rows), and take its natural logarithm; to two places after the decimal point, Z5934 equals 0.51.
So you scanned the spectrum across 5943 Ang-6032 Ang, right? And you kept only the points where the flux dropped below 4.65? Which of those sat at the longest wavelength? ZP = 6027.38 Ang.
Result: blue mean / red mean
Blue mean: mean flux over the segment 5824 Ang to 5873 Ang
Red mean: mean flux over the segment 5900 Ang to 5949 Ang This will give 1.05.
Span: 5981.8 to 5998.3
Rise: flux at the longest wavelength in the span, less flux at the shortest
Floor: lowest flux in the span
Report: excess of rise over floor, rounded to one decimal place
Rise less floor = -4.1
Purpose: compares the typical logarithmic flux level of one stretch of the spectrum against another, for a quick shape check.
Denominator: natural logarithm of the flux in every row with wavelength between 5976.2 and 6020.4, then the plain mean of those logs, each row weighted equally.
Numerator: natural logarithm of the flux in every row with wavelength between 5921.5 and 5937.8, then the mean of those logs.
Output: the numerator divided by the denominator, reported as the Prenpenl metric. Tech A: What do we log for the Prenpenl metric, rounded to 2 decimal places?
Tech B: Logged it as 0.99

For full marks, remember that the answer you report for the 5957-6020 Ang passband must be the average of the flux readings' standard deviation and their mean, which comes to 2.42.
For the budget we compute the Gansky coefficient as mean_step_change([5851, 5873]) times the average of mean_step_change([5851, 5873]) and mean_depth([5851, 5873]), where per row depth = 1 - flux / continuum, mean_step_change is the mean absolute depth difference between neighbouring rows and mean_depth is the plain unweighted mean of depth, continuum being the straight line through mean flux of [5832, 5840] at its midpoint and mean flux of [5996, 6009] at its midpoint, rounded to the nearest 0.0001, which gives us 0.0011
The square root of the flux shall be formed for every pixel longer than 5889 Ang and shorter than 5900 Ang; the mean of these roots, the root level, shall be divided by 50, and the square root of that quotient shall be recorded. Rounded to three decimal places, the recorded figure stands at 0.196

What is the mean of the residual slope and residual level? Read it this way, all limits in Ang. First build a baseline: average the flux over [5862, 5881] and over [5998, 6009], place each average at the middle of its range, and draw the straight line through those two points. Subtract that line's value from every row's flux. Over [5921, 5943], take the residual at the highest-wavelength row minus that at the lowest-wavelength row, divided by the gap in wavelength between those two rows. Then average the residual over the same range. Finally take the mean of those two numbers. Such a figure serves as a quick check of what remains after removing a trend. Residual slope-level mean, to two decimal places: -0.01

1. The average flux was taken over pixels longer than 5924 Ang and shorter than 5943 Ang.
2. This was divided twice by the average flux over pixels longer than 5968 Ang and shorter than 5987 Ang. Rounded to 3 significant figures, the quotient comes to 0.198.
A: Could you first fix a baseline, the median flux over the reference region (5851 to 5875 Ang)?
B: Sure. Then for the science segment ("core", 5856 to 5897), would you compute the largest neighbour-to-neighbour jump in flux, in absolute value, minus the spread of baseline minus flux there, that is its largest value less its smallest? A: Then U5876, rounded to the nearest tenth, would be -1.0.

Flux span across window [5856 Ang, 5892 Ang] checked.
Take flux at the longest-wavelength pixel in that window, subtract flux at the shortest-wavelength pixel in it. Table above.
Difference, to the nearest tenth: -0.9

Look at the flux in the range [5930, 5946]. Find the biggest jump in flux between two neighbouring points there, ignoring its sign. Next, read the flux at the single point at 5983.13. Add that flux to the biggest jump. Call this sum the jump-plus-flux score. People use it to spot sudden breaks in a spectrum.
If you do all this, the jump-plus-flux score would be 5.0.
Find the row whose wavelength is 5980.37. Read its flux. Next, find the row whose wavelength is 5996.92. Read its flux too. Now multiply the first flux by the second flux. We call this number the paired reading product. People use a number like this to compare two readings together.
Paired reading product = 23.2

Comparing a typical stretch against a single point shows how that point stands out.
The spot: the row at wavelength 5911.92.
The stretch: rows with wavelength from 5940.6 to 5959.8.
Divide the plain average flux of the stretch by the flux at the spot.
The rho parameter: 1.05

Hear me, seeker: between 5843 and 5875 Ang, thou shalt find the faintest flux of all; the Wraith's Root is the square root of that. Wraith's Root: 1.85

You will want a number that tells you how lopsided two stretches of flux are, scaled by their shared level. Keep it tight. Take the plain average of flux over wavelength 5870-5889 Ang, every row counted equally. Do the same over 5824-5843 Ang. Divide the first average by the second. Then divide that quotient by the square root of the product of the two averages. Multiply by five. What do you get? 0.94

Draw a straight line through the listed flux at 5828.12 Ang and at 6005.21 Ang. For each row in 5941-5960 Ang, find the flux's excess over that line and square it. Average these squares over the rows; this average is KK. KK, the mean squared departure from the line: 0.016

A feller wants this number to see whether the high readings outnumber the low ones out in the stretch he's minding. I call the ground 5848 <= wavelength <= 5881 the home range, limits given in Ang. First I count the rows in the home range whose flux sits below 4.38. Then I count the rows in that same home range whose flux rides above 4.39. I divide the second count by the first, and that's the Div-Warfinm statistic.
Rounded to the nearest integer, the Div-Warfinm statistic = 11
